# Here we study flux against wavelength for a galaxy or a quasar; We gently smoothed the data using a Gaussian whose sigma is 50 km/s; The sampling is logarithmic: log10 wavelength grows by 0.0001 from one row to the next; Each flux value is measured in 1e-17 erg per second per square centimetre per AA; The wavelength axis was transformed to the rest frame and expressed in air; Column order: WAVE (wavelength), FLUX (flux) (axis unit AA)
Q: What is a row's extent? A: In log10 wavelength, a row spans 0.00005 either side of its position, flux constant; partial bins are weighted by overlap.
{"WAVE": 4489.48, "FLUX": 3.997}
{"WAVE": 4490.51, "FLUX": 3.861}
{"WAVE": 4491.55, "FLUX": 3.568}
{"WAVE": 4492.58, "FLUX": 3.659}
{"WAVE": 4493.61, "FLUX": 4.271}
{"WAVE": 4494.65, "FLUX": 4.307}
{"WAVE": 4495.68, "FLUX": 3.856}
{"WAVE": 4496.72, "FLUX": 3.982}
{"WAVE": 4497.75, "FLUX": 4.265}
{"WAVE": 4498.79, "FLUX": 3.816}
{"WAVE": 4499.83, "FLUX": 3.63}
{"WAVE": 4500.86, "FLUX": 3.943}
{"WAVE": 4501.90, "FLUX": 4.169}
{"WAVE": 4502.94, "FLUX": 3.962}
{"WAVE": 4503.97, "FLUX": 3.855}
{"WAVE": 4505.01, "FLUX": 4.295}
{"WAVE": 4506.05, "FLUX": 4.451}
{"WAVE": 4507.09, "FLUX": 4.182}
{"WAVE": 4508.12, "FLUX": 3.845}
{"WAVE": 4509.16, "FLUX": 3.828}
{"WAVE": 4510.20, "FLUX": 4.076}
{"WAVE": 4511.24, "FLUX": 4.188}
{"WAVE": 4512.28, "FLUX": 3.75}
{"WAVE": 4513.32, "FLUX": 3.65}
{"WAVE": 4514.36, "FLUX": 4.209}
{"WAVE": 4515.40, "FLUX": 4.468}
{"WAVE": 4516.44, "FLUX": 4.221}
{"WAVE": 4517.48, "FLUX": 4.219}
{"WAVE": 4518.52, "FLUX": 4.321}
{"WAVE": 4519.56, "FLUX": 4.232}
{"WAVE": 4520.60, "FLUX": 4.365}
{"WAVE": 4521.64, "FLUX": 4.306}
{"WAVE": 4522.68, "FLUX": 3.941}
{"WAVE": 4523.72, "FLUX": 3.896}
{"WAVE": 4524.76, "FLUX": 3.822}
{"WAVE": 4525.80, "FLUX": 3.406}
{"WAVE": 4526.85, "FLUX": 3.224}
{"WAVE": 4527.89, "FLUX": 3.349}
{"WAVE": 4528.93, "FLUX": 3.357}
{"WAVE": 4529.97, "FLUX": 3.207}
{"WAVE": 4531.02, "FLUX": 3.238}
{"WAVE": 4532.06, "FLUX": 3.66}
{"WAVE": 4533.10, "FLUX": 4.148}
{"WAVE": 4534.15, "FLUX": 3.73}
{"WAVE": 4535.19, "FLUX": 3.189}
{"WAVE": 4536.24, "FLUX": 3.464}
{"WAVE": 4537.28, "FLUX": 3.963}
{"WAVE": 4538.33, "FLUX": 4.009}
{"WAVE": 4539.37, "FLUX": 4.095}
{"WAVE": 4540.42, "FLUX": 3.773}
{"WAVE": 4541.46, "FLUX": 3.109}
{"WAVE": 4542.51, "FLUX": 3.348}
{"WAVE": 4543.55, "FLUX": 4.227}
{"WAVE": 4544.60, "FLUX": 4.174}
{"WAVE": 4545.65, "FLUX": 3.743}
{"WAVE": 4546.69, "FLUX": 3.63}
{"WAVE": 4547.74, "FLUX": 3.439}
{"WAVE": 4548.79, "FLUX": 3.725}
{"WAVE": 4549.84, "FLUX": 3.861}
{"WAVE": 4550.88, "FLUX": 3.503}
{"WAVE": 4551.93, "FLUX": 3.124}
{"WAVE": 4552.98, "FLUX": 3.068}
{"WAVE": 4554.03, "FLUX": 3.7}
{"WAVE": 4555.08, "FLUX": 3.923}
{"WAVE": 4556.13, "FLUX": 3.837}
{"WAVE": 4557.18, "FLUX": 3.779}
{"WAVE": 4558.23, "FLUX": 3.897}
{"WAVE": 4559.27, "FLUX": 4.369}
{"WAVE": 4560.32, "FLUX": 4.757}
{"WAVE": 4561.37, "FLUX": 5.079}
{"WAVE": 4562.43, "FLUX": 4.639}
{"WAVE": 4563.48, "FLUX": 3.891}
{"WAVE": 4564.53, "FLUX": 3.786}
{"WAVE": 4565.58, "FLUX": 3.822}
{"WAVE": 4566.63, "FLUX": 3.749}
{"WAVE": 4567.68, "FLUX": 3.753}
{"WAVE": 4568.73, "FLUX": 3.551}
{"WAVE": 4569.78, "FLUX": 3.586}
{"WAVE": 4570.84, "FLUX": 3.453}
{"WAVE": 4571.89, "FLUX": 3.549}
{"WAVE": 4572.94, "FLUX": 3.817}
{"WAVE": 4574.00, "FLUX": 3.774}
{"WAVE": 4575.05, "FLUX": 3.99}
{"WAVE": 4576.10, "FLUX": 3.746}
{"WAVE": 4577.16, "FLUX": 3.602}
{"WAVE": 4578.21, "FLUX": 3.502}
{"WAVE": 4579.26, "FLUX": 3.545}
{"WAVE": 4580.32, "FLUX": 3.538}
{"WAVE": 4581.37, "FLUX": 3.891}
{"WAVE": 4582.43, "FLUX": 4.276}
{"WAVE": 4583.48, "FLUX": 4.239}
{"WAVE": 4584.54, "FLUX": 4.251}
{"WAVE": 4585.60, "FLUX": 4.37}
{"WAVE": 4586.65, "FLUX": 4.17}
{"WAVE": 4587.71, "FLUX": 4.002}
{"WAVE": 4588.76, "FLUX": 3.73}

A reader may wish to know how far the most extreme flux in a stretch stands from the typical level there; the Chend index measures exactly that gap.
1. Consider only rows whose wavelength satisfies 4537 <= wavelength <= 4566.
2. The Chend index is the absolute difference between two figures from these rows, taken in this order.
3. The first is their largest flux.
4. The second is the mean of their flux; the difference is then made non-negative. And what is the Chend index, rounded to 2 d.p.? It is 1.21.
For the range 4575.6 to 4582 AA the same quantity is 0.25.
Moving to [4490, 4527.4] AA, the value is 0.47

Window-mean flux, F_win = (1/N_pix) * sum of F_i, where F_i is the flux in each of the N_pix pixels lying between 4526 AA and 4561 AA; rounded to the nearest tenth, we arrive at 3.7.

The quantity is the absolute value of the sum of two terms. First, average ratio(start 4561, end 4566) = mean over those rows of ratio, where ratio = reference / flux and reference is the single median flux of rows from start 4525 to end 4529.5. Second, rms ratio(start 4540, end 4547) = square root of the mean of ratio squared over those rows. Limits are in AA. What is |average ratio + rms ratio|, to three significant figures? 1.72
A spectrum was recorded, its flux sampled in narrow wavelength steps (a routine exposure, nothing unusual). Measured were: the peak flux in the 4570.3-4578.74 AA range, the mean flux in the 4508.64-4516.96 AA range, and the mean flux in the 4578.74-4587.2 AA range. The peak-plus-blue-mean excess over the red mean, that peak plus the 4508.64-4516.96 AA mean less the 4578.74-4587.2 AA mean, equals 4.0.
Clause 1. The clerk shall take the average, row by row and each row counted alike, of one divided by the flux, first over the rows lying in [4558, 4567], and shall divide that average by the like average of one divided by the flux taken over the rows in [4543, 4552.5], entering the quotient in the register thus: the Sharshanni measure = 0.88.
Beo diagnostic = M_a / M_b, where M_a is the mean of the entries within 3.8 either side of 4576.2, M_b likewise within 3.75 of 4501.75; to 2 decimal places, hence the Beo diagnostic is 0.94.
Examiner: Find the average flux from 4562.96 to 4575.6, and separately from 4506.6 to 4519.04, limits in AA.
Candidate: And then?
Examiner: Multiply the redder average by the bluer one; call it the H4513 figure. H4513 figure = 15.2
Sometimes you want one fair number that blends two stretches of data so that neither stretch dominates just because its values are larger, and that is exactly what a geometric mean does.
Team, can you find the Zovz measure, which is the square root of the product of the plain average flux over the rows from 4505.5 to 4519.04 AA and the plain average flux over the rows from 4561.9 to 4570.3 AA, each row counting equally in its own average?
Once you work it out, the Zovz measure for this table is 3.98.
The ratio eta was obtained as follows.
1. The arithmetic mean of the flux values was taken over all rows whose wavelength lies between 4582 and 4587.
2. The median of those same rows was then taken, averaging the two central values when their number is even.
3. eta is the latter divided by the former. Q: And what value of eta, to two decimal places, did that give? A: 1.00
